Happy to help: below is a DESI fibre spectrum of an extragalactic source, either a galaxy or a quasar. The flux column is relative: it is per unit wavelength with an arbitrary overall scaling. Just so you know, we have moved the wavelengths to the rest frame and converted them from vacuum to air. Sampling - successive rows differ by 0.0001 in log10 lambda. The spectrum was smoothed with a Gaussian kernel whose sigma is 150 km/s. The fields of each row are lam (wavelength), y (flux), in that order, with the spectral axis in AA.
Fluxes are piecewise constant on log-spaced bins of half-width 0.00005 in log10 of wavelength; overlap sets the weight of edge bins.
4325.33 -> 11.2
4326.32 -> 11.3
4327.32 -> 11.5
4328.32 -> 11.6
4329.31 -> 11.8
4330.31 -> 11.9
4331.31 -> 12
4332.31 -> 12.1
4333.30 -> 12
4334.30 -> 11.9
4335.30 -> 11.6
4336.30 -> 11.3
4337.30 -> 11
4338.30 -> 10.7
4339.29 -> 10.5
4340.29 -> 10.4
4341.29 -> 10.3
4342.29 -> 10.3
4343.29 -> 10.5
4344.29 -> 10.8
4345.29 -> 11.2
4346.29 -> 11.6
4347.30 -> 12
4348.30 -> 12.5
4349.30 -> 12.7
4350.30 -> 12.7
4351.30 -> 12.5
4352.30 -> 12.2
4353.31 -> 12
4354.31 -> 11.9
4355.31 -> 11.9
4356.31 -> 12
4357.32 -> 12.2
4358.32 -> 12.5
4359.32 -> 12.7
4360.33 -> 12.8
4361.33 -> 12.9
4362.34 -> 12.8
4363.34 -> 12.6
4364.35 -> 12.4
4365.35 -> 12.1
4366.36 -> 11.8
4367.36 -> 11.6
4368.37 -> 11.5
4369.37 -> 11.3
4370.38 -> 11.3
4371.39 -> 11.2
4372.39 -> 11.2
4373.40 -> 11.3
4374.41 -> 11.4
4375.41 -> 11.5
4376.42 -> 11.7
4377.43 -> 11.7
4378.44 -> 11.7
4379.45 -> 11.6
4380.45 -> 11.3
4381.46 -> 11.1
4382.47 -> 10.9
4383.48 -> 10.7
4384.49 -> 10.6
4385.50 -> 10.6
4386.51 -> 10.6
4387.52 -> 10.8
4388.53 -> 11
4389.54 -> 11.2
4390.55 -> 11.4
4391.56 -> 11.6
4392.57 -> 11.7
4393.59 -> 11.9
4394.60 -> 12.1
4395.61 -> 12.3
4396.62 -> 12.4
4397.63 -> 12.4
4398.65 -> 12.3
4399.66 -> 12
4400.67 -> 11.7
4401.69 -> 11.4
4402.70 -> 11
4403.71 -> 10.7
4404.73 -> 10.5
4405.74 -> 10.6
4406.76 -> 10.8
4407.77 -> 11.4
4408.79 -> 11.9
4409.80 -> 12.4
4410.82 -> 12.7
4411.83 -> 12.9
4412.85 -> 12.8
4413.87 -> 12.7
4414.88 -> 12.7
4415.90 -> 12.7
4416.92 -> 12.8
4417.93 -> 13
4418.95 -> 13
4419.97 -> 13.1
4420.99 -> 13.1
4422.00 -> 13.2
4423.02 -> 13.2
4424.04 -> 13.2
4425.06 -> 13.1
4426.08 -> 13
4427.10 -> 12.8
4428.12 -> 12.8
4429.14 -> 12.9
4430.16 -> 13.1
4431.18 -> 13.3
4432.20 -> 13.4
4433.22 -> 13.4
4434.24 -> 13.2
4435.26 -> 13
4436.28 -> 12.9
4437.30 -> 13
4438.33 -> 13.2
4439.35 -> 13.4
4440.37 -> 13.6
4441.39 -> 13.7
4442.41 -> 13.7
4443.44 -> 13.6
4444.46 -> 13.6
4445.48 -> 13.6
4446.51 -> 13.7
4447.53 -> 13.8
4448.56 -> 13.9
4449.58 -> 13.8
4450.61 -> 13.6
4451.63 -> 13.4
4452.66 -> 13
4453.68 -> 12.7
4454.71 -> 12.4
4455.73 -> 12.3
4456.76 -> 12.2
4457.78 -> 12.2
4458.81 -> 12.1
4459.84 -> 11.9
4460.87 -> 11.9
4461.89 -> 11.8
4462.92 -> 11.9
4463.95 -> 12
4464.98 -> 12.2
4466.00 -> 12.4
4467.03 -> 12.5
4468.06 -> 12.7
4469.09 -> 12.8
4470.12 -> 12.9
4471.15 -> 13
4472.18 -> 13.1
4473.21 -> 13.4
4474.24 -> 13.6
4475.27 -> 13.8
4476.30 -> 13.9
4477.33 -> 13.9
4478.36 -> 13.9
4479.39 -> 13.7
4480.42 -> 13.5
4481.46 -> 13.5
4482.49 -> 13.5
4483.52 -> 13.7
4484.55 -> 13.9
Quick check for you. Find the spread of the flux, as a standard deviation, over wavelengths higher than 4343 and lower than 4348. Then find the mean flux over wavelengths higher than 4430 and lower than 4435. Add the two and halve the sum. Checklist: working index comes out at 6.9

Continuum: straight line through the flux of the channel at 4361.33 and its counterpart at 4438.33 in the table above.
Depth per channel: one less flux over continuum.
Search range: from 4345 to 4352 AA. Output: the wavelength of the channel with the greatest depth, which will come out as 4345.29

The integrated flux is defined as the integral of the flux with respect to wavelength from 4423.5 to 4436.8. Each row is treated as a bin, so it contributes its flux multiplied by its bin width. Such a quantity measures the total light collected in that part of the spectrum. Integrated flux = 174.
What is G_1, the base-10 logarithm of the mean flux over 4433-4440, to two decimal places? 1.12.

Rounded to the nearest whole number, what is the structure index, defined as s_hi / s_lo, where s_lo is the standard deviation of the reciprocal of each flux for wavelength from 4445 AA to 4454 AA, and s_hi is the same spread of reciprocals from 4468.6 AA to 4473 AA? 0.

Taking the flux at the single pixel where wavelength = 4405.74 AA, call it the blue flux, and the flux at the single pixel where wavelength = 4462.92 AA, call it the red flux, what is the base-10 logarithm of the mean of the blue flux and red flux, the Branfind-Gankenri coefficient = 1.05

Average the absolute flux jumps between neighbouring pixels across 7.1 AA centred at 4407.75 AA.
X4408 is 0.37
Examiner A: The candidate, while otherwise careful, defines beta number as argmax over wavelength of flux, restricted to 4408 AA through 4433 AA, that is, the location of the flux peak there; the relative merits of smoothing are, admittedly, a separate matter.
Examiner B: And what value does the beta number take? 4432.20 AA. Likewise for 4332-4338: 4332.31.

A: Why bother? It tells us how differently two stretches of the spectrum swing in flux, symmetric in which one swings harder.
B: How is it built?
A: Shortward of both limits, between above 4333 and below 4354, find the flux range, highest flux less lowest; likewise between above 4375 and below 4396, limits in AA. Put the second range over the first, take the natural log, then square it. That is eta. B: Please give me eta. 0.12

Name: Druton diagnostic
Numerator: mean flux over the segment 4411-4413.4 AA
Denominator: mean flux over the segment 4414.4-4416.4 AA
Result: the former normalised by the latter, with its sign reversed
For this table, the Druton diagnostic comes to -1.01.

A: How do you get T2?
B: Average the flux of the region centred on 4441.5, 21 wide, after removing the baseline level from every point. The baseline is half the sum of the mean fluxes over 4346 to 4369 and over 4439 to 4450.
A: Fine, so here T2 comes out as 0.50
